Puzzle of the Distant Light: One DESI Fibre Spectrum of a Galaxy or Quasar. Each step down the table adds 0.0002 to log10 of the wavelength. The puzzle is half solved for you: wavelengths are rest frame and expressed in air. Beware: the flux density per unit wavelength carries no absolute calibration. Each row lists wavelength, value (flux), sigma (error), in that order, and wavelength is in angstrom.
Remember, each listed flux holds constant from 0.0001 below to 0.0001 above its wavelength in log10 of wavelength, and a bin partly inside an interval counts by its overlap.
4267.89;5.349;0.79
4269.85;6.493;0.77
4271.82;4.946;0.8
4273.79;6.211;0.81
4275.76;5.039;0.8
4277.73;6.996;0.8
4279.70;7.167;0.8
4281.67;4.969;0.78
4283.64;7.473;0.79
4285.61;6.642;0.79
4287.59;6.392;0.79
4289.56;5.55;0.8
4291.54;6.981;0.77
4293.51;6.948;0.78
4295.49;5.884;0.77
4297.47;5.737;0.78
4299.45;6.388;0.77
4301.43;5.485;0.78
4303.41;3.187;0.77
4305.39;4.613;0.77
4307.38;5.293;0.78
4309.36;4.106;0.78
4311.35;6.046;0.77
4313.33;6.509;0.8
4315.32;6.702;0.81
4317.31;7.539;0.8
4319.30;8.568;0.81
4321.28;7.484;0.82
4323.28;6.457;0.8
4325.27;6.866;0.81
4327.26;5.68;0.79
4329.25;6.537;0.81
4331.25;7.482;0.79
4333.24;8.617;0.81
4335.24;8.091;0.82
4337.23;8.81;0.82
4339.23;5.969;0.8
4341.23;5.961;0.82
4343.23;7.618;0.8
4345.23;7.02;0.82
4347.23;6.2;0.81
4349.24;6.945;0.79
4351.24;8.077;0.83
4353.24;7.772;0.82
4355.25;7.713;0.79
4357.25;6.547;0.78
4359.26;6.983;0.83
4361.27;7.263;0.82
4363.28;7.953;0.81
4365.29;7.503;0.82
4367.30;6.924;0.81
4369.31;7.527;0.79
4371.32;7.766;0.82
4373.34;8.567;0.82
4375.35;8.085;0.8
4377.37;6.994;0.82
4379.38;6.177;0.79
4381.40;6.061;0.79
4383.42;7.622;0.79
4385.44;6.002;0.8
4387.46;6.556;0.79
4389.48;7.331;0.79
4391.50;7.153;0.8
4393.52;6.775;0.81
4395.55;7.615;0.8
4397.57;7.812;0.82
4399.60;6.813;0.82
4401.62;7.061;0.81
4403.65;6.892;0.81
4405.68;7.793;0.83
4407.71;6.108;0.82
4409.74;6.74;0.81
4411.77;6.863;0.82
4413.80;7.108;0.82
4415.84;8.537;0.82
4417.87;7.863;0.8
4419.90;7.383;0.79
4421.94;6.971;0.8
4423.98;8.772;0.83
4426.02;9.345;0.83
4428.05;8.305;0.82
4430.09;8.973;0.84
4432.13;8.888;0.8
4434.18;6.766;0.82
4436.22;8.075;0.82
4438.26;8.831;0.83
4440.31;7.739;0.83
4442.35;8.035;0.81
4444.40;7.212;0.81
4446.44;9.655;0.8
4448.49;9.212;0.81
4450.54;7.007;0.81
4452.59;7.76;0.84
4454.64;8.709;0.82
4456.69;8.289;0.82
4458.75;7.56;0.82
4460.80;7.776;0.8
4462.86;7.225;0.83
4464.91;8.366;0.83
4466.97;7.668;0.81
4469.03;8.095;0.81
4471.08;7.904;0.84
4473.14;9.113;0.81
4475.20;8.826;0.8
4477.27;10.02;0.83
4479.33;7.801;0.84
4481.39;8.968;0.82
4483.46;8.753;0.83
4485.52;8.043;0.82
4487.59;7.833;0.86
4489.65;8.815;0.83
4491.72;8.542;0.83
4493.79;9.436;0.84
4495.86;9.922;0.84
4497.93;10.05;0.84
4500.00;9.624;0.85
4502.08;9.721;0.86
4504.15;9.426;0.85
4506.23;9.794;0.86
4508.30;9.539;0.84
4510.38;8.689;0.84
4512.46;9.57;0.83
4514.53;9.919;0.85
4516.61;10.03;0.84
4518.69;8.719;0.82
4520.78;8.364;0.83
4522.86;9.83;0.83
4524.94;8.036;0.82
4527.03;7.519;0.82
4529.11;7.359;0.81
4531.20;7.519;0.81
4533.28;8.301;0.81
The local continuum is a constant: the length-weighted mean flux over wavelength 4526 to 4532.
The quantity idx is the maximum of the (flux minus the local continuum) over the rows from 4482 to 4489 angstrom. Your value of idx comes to 1.3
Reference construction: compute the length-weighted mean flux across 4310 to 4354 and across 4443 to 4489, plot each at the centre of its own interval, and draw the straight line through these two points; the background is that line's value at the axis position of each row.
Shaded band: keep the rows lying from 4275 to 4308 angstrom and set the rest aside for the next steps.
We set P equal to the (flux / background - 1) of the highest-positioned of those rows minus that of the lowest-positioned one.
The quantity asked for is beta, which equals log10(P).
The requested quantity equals -2.2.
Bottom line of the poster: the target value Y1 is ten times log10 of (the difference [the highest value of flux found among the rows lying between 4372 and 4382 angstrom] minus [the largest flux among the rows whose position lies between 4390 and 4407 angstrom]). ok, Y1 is -1.2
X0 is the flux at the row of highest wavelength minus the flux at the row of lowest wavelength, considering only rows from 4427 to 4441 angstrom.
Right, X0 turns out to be -0.6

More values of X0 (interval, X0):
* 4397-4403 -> -0.8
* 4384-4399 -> 1.8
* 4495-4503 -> -0.2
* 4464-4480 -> -0.6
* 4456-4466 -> 0.1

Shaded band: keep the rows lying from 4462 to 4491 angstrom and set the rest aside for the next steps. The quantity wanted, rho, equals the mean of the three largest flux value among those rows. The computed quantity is 9.4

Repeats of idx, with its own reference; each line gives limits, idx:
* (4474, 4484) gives 2.6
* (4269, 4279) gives -0.5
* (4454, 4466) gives 1.2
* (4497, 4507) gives 2.6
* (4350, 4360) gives 0.6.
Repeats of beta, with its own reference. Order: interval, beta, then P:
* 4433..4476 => -0.7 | 0.21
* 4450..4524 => -0.6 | 0.26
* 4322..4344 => -0.9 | 0.14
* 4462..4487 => -1.1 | 0.08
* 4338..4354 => -0.6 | 0.23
